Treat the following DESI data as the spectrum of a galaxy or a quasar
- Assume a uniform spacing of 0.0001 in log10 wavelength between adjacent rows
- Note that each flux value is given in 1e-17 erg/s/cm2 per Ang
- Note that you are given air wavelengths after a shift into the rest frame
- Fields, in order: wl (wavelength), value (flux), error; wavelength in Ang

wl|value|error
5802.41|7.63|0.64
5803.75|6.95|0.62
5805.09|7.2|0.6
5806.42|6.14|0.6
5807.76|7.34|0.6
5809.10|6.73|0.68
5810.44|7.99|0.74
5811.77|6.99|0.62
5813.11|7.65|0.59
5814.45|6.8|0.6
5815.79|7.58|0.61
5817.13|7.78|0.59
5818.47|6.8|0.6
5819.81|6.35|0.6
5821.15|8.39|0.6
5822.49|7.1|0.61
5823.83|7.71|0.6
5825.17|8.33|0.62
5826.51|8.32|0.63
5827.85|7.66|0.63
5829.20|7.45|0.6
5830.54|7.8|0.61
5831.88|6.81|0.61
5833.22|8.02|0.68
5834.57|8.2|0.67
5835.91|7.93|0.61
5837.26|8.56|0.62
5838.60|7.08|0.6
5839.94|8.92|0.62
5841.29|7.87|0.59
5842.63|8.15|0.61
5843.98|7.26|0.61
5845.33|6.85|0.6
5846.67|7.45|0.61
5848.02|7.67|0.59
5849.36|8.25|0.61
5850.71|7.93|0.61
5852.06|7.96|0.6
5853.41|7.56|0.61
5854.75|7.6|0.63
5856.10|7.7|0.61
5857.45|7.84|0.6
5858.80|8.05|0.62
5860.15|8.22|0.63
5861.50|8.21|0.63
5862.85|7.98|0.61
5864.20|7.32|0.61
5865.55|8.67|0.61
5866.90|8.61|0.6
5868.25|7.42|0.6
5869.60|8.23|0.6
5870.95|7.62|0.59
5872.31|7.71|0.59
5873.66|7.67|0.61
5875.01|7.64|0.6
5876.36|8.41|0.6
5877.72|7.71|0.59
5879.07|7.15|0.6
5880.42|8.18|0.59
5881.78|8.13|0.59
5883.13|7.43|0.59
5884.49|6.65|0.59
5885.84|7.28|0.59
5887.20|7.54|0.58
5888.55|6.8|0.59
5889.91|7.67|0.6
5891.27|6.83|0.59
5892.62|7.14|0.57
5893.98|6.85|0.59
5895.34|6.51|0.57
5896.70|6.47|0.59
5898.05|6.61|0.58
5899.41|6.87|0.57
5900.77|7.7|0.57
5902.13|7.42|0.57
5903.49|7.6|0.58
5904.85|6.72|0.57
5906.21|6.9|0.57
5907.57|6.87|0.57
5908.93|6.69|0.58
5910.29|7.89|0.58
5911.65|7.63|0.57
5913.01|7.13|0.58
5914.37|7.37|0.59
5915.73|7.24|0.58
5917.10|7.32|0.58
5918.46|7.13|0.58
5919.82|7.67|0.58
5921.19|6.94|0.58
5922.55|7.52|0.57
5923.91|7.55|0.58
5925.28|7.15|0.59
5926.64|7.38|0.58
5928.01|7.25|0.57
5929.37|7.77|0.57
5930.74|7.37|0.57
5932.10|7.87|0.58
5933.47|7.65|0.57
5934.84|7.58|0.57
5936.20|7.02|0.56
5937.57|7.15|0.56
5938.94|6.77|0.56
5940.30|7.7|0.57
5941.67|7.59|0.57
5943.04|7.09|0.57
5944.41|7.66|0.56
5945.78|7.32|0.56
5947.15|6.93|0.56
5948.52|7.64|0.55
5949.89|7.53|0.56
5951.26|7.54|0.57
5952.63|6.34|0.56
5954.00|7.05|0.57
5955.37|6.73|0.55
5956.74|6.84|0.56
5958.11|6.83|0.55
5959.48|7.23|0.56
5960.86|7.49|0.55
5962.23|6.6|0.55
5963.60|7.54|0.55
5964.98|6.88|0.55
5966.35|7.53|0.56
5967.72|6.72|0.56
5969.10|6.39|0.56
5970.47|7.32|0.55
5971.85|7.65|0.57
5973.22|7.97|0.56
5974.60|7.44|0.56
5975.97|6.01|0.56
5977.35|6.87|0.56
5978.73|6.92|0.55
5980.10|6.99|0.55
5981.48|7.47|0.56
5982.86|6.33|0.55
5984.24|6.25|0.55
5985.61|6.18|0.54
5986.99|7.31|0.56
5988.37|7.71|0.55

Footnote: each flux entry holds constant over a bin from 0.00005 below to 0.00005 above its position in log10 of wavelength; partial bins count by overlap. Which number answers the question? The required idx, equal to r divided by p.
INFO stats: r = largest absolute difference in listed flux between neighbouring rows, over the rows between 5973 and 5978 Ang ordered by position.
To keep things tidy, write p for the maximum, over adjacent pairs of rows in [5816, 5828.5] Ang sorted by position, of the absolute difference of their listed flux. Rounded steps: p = 2.04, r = 1.4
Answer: 0.7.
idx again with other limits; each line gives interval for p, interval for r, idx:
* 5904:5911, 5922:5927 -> 0.3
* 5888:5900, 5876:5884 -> 1.2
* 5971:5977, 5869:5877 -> 0.5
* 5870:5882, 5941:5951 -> 0.7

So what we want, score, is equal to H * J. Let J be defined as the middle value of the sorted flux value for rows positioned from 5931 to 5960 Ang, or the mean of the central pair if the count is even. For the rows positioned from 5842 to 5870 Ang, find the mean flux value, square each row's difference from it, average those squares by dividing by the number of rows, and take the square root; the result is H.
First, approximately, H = 0.45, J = 7.23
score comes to 3.22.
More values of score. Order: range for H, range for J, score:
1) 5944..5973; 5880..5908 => 2.91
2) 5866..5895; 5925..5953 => 3.93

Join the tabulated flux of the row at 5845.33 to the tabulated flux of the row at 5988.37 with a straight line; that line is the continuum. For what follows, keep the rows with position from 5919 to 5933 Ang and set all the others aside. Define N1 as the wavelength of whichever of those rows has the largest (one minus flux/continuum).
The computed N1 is 5921.19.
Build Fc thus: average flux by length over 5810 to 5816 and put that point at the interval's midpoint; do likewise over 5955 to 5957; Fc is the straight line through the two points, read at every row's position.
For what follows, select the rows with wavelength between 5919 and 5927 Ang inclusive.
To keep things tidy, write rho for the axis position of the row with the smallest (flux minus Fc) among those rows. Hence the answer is 5921.19 Ang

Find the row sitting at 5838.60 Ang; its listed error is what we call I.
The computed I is 0.600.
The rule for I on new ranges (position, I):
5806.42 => 0.600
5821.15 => 0.600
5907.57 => 0.570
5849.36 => 0.610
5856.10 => 0.610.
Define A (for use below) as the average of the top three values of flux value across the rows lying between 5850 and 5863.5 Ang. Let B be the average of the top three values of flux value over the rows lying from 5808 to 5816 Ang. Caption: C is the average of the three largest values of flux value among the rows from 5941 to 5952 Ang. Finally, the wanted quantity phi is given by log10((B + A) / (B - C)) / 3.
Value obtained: 0.72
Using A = 8.2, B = 7.74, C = 7.63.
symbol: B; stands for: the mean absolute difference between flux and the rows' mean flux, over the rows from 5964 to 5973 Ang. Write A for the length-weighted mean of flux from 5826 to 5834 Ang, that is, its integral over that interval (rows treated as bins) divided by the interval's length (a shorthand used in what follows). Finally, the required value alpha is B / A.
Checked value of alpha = 0.05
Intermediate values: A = 7.7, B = 0.42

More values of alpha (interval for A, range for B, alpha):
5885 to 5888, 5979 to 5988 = 0.07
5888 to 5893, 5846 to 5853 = 0.03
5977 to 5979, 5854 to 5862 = 0.03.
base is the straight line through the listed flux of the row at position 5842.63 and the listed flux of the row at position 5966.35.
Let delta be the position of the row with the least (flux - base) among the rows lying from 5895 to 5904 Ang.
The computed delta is 5896.70 Ang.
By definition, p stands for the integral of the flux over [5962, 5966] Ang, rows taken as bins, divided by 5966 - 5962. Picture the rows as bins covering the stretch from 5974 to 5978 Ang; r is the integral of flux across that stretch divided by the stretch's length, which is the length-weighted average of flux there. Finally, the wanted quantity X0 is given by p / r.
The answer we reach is 1.05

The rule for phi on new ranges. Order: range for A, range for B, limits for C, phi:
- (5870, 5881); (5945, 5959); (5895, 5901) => 0.50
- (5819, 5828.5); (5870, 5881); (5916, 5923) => 0.48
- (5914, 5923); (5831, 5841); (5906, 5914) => 0.40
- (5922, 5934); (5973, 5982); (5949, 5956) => 0.59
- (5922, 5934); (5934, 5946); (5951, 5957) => 0.49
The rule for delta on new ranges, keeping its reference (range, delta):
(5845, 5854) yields 5845.33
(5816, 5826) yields 5819.81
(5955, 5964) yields 5962.23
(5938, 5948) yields 5938.94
